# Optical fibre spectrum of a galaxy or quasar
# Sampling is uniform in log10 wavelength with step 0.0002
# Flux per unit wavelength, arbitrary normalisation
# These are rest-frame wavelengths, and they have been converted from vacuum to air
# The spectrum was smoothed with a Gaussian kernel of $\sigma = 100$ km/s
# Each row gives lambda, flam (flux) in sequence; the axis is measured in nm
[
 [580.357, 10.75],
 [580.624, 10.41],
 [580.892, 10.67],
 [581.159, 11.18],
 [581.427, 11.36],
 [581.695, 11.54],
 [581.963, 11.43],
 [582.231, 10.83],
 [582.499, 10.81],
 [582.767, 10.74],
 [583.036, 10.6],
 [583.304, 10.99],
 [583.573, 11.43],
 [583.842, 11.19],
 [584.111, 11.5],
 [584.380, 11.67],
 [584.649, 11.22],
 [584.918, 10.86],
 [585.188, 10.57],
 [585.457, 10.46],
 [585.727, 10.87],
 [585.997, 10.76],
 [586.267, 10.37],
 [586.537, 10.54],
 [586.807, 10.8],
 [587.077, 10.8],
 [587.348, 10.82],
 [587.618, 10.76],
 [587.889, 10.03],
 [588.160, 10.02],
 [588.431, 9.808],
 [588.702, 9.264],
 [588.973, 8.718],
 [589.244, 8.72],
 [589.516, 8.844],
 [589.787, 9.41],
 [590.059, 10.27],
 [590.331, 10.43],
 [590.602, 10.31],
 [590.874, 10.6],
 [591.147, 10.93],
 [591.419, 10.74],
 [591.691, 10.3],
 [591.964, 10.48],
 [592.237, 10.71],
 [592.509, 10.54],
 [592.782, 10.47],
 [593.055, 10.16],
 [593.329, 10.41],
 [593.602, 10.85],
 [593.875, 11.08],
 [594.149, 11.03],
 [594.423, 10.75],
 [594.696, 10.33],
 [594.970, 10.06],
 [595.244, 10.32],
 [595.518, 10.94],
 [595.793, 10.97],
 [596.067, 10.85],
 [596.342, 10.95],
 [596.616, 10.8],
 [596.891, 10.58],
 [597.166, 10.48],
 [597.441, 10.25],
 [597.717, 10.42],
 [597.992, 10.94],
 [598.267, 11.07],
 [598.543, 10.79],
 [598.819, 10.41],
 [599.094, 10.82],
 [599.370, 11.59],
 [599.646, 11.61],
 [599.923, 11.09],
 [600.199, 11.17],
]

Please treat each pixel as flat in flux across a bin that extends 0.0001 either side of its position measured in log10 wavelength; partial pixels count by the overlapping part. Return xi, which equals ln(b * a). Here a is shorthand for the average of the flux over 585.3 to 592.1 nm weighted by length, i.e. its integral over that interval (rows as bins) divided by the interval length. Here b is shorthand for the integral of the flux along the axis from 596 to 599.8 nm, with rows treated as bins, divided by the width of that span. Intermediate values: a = 10.20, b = 10.82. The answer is 4.70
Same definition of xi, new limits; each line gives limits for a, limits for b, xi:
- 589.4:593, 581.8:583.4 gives 4.72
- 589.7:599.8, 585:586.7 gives 4.73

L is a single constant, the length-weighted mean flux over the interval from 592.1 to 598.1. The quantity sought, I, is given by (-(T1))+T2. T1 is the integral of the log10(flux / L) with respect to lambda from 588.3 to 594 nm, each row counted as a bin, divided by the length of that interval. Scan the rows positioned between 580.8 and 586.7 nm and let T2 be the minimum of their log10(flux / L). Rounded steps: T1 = -0.021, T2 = -0.011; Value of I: 0.01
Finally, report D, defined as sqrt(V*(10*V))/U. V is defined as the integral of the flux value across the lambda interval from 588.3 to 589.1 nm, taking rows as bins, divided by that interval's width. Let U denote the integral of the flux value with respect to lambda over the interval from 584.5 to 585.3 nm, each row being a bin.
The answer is 3.4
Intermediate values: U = 8.7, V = 9.3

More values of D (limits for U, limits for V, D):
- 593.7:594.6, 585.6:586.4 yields 3.4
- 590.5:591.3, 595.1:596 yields 4.0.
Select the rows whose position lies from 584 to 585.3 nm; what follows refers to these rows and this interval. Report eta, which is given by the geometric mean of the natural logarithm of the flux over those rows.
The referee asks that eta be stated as 2.41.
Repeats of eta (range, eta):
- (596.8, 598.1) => 2.35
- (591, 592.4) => 2.36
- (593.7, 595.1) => 2.36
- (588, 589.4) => 2.23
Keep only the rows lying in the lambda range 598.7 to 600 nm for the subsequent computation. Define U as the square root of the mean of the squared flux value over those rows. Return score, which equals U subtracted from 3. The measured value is -8.11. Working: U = 11.1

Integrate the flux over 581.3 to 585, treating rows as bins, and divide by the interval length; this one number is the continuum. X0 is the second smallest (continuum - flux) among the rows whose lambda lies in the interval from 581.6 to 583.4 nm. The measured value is -0.27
